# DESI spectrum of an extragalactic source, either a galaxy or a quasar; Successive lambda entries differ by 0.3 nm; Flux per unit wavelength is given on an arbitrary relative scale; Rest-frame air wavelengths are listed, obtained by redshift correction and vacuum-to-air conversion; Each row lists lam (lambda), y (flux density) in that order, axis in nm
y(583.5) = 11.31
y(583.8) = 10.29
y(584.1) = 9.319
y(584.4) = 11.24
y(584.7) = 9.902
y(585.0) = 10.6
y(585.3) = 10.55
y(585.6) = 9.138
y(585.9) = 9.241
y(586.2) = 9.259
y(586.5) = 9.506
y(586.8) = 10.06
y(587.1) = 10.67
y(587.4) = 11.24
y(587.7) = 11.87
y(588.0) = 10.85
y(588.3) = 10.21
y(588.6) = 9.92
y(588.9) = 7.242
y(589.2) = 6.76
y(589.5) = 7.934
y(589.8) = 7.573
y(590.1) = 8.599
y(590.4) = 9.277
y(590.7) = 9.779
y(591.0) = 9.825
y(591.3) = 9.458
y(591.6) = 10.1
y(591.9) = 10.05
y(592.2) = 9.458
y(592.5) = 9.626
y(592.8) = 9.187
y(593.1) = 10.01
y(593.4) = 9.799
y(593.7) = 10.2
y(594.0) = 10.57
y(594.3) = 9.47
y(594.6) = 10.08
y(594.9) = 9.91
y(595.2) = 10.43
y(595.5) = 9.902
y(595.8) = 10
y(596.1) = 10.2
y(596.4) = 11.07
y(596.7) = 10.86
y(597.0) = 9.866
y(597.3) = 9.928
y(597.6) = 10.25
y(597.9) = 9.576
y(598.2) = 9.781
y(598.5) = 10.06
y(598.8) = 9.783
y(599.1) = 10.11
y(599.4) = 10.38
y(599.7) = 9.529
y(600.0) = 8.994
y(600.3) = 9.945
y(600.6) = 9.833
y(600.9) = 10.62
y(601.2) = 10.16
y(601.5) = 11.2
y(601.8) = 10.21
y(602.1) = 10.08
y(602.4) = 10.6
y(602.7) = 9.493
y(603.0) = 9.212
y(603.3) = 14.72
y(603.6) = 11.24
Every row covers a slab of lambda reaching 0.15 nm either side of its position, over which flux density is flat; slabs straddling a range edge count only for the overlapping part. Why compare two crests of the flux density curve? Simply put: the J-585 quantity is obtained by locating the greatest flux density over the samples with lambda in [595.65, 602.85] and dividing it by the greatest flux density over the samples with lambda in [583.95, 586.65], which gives 1.00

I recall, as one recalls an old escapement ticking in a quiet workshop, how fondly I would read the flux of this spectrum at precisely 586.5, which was 9.506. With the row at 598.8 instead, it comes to 9.783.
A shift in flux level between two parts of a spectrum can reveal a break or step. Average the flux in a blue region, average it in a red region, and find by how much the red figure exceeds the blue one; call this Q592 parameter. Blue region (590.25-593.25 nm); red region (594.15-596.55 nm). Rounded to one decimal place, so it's 0.5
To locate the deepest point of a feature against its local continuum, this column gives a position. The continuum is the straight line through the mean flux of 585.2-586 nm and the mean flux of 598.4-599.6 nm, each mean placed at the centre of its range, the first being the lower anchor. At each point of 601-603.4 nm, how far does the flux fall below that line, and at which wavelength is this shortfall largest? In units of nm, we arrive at 603.0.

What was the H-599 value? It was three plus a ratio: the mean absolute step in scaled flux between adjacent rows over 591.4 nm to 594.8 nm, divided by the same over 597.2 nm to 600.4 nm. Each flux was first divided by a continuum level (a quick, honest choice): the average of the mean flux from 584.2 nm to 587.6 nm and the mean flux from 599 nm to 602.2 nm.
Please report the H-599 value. 4.02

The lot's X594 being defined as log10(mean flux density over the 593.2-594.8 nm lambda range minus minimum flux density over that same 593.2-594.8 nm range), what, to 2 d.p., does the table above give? -0.26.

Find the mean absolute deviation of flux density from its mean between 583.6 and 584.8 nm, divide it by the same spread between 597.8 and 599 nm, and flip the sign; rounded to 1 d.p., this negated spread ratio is -4.4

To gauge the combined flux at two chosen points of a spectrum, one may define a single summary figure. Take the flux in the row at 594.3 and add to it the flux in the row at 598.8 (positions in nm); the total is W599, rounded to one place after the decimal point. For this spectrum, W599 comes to 19.3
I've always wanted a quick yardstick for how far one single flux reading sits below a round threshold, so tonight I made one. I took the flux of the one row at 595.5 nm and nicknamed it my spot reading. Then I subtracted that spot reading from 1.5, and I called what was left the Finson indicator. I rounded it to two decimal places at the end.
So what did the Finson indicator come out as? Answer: -8.40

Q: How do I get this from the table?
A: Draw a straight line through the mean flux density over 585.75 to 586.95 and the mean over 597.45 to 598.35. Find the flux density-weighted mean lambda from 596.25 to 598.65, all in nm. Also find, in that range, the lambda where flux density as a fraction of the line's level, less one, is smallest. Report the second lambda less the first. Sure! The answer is 0.47 nm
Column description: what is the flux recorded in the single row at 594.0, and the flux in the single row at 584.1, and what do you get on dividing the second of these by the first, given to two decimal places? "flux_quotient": 0.88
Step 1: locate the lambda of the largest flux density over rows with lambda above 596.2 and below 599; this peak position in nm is 596.4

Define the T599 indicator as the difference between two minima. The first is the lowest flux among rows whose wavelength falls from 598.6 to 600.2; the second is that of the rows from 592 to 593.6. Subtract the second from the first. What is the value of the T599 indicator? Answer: -0.2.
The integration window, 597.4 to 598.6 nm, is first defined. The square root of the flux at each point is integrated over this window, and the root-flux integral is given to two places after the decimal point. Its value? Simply 3.78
